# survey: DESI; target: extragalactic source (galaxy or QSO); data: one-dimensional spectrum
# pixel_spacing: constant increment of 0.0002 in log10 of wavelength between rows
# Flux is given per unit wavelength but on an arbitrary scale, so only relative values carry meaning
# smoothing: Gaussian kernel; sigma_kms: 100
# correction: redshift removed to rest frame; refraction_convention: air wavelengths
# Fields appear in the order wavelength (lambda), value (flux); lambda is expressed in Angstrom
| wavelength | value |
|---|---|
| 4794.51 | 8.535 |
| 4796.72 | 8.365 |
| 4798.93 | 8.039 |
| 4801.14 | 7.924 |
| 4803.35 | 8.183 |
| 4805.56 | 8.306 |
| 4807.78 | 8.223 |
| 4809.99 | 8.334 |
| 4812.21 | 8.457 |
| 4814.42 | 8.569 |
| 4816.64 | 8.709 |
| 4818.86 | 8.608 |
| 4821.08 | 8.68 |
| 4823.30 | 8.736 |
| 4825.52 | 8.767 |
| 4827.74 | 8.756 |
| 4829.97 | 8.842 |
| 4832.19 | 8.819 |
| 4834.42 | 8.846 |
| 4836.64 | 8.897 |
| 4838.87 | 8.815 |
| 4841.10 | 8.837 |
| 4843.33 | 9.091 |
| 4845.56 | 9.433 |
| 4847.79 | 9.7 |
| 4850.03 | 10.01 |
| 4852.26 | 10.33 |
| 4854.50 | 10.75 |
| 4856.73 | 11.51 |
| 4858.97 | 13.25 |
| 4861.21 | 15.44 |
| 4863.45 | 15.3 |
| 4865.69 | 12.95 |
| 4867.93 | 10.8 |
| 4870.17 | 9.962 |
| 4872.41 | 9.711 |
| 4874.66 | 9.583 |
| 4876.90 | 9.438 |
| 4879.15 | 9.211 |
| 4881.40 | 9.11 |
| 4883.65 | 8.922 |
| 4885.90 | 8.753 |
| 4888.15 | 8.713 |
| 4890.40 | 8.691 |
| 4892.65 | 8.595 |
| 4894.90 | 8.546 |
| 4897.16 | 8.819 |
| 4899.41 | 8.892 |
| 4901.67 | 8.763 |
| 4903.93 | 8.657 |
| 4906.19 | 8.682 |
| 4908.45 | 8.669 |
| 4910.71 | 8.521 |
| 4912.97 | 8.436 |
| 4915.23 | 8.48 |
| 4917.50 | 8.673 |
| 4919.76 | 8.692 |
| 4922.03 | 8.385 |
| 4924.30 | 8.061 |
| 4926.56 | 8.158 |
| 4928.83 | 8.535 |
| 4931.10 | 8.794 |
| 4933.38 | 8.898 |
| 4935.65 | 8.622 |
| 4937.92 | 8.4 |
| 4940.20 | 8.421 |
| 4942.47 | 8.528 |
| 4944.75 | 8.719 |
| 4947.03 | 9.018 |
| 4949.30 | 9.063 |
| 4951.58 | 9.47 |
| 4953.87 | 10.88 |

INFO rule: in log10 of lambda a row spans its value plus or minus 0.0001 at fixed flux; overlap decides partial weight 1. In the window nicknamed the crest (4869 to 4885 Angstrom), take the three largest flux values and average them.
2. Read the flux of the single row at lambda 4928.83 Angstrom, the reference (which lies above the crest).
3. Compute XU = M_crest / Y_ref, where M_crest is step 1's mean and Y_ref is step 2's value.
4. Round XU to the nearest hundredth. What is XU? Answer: 1.14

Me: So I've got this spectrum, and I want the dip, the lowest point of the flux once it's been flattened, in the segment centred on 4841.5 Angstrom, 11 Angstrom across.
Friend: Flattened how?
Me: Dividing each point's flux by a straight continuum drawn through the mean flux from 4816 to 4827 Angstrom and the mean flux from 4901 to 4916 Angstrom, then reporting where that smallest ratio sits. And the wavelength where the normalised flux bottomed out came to 4838.87 Angstrom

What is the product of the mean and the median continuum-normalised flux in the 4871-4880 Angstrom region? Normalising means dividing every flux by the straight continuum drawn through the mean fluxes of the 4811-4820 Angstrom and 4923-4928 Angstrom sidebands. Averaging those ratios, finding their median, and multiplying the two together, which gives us 1.30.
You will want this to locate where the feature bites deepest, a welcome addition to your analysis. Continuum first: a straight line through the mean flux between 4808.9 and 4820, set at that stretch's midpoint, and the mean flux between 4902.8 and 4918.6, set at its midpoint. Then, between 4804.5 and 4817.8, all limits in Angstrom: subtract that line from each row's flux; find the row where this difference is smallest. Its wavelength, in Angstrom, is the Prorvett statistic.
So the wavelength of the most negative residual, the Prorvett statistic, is 4807.78 Angstrom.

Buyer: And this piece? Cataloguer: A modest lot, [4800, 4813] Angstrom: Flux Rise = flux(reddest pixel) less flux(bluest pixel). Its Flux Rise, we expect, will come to 0.53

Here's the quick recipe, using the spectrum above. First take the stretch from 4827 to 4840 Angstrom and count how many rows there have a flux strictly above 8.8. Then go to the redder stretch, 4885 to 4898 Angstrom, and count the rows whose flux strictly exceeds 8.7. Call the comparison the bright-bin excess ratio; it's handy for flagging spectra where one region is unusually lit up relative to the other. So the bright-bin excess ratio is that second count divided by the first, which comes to 0.60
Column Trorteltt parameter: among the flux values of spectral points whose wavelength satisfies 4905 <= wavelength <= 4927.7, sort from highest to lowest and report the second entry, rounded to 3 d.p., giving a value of 8.682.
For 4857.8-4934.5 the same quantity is 15.300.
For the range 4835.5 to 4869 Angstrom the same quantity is 15.300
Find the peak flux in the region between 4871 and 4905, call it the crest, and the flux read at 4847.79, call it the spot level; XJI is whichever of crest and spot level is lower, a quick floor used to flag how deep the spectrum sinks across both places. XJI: 9.7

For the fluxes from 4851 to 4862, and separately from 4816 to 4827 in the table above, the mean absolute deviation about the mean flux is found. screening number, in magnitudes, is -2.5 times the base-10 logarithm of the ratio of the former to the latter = -4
